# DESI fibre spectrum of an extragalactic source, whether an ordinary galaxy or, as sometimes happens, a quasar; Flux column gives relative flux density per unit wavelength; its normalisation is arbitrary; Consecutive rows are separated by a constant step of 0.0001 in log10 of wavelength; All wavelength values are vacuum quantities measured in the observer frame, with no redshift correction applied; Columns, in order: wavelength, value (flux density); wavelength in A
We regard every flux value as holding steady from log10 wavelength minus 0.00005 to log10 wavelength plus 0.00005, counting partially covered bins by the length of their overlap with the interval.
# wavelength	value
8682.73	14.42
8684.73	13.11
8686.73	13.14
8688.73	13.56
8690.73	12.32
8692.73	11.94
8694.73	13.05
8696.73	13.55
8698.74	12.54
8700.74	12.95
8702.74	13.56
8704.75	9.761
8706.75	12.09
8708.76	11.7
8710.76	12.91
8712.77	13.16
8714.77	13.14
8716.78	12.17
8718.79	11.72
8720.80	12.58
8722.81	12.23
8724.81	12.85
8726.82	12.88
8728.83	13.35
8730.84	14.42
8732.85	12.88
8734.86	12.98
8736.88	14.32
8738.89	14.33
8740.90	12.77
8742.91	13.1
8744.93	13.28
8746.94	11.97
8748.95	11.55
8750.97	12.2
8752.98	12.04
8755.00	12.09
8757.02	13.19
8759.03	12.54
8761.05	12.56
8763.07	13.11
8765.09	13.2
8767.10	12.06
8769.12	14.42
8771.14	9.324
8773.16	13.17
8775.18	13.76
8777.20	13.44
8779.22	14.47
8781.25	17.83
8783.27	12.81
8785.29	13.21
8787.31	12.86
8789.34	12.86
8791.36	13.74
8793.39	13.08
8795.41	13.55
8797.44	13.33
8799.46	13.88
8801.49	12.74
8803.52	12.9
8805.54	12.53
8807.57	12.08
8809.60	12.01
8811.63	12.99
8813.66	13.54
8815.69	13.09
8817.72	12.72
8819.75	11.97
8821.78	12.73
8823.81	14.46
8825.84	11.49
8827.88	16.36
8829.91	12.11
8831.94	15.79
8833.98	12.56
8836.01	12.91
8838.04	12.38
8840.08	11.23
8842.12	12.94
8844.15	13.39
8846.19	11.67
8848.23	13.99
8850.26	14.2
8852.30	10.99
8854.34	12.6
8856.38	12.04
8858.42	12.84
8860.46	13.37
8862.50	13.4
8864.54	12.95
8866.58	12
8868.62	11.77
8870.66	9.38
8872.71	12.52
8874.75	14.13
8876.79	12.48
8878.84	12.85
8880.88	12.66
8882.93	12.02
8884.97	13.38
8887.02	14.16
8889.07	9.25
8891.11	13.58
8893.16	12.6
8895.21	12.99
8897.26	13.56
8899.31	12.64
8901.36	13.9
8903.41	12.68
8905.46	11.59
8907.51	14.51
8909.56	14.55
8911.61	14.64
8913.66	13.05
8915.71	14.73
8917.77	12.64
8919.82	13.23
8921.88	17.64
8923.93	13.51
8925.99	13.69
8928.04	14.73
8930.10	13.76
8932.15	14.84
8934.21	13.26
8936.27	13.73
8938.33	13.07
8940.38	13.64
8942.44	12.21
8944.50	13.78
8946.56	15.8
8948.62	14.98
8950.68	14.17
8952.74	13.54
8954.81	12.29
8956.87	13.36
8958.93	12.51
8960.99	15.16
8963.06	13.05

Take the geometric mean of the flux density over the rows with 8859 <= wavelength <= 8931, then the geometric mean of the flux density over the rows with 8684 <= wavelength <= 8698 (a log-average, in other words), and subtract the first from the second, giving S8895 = -0.1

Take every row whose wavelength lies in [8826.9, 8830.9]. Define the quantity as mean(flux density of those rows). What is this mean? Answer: 14.2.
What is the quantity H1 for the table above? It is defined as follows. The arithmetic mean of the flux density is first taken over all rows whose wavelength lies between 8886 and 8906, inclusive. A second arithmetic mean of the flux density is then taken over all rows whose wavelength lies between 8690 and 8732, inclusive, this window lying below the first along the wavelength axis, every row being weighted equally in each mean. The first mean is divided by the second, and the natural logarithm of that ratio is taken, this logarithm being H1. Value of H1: 0.01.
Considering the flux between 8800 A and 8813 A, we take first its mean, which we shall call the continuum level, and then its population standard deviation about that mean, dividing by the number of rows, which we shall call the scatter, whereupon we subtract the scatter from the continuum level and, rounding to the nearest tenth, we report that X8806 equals 12.2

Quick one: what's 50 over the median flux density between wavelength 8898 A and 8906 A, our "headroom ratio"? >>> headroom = 3.95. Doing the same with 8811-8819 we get 3.83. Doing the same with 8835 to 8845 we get 3.87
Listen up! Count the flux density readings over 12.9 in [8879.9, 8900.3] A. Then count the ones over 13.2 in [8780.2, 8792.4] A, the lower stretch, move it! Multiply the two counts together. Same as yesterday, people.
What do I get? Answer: 15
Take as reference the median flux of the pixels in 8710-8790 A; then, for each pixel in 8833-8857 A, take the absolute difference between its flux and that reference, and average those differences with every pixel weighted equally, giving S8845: 0.81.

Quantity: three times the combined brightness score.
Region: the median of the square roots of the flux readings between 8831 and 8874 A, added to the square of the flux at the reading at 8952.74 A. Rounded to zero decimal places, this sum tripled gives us 561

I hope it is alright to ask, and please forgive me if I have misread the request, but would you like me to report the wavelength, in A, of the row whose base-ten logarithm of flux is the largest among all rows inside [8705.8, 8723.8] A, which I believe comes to 8712.77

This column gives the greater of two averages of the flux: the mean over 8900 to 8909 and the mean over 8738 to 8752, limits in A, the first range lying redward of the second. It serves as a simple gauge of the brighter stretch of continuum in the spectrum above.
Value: 13.2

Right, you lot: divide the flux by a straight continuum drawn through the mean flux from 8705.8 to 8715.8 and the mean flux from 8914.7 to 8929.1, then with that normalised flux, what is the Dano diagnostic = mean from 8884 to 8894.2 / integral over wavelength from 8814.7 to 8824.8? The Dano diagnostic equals 0.092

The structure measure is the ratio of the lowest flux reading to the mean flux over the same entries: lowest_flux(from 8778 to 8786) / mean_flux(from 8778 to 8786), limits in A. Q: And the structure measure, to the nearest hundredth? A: 0.88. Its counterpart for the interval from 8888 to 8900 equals 0.74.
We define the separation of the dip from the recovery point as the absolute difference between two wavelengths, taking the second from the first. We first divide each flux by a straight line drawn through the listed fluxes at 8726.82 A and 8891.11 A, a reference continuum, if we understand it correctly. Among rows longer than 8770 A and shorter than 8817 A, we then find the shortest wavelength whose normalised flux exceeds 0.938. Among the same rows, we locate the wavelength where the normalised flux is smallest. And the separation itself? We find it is 2.0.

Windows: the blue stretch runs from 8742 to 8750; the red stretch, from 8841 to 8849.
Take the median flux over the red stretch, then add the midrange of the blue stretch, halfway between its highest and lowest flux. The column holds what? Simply 25.6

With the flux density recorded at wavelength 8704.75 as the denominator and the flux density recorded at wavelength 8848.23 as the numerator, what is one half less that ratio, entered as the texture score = -0.93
